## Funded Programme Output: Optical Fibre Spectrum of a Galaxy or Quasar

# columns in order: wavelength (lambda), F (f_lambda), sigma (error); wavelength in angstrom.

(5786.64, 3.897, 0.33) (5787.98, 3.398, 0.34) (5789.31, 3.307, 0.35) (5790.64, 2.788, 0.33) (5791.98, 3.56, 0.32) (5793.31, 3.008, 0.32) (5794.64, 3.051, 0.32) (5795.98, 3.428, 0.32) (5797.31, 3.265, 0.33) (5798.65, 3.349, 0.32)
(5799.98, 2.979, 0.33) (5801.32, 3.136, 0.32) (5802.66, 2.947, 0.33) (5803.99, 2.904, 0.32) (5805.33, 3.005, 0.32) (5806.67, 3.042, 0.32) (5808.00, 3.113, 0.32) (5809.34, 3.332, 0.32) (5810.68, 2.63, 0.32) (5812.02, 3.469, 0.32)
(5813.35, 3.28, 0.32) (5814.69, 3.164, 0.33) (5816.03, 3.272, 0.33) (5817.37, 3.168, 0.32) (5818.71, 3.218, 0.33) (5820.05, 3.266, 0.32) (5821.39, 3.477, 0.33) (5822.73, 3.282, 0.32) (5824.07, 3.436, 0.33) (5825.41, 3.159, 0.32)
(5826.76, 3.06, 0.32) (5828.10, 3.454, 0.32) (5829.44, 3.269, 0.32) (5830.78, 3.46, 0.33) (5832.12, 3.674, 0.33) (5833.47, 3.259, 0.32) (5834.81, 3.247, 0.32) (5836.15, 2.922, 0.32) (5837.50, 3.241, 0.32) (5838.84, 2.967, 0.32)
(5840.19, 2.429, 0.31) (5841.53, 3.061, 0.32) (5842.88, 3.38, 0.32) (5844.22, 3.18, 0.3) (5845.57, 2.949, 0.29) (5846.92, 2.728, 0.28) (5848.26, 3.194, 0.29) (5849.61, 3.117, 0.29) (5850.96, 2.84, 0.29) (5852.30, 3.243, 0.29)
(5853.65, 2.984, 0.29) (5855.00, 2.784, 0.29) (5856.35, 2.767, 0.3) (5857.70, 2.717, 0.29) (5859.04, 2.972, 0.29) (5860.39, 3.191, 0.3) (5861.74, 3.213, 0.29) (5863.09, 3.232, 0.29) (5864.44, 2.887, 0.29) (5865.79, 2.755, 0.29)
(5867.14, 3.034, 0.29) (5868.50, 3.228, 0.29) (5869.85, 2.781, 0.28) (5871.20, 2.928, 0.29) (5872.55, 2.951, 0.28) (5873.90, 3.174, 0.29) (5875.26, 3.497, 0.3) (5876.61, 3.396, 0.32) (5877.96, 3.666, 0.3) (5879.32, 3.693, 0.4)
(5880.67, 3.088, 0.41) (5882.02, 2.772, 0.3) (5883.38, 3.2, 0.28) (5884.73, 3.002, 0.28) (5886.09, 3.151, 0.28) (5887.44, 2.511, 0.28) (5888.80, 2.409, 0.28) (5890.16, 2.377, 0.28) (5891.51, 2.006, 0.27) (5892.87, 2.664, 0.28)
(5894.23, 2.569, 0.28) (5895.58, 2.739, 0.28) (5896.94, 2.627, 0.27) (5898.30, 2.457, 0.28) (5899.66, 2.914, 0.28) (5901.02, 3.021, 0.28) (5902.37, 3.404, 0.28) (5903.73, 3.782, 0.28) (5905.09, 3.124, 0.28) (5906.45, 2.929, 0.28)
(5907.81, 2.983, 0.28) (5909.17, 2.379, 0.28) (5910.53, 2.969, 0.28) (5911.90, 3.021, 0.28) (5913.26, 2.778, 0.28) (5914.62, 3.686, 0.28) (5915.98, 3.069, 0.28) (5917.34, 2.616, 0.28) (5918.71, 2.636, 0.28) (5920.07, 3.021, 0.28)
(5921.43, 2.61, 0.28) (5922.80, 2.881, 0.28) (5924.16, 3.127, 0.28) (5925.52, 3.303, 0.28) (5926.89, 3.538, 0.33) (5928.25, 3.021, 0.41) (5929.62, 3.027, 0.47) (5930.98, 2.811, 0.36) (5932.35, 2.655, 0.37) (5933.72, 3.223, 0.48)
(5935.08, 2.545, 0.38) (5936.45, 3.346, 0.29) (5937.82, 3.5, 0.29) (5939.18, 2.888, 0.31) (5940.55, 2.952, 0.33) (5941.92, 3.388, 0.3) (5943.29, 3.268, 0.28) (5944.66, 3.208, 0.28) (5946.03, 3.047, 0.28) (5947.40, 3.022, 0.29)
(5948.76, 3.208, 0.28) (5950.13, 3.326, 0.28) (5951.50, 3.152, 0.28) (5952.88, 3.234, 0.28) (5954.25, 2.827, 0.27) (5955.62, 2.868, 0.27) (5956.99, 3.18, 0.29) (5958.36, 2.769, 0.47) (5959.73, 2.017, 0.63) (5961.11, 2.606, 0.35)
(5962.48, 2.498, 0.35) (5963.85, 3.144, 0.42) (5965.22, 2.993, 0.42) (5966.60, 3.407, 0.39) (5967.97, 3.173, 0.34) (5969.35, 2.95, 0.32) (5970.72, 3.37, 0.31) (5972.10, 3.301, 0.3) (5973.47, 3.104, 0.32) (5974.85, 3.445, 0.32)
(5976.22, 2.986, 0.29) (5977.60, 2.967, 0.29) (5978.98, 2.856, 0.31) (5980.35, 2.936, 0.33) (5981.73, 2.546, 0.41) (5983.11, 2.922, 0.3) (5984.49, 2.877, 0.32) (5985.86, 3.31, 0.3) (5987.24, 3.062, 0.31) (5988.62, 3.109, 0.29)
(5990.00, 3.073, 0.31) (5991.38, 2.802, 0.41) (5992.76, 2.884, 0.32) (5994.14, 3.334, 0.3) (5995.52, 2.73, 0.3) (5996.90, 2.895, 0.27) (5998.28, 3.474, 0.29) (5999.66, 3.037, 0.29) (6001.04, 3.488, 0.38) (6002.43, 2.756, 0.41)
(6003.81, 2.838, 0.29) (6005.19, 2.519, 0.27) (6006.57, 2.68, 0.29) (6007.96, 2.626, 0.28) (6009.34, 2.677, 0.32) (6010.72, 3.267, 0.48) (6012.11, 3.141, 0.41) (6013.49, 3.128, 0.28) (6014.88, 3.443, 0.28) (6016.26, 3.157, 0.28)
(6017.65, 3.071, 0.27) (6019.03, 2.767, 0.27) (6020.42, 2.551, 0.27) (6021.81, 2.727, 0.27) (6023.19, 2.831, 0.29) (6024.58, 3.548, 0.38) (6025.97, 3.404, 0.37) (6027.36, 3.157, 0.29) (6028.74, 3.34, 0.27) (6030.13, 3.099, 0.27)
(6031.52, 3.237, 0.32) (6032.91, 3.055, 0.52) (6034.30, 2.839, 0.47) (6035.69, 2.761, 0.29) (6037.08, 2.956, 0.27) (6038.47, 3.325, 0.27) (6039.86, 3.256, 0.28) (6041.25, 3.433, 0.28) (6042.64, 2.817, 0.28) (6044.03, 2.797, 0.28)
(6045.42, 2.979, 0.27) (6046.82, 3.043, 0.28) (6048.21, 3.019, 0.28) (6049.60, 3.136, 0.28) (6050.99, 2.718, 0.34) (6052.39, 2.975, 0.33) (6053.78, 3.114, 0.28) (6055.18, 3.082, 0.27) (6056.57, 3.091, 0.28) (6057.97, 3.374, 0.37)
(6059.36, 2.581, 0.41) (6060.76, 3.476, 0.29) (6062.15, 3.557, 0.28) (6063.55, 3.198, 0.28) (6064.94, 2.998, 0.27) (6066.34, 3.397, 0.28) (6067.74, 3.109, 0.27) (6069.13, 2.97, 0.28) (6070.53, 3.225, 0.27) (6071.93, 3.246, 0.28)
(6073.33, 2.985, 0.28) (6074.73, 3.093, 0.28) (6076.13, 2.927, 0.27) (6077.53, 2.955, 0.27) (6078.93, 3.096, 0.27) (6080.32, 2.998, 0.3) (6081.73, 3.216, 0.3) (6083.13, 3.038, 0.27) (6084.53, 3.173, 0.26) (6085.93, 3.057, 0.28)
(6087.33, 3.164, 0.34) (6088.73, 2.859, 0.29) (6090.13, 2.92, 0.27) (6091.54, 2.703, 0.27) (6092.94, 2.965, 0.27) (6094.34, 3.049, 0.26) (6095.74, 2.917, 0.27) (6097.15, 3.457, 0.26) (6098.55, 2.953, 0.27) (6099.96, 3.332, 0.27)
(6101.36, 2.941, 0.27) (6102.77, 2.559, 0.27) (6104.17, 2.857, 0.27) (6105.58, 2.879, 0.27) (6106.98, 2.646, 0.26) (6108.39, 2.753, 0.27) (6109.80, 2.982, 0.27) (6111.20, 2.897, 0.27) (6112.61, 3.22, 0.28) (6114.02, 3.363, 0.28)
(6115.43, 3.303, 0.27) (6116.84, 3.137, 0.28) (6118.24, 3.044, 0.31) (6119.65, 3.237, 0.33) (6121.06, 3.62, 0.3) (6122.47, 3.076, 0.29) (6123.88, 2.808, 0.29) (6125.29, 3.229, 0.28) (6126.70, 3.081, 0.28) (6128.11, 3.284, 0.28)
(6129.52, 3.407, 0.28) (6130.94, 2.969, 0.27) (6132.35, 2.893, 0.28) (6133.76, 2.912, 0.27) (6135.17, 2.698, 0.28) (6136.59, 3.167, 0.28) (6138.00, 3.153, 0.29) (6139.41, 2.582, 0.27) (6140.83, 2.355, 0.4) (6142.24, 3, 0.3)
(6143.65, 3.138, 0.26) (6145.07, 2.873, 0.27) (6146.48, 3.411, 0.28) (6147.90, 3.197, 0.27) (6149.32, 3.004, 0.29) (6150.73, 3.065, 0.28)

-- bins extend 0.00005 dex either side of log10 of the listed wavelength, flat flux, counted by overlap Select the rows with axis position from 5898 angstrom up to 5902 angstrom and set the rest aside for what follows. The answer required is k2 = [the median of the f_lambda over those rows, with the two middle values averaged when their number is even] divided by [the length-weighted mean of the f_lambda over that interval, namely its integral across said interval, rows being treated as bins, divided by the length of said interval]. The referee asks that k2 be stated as 1.01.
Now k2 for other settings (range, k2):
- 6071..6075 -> 0.99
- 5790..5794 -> 0.96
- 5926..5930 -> 0.94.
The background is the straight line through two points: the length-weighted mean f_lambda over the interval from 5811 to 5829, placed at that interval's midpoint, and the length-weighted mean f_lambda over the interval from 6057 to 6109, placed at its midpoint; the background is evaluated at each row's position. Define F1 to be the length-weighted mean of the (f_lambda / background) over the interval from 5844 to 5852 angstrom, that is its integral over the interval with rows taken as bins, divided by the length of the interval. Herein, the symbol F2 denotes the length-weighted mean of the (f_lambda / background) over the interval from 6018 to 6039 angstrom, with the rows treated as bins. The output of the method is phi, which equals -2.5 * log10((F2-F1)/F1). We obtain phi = 3.0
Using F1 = 0.924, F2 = 0.98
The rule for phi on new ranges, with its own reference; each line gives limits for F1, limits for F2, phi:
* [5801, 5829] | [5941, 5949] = 3.6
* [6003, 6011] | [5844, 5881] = 2.8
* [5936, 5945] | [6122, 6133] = 4.7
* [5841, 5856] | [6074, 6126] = 2.8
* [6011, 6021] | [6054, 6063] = 3.1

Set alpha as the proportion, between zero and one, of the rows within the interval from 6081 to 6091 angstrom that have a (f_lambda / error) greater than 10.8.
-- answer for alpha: 0.57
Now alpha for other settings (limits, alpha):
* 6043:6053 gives 0.43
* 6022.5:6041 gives 0.46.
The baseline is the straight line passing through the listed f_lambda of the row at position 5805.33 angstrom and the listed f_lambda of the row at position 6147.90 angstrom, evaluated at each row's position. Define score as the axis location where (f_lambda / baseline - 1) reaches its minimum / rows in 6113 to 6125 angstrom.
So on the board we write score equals 6123.88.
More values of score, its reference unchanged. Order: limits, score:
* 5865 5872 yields 5865.79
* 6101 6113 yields 6102.77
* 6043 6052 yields 6050.99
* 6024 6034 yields 6032.91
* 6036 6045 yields 6044.03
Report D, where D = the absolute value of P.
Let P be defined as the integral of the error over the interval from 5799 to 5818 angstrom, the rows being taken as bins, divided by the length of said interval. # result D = 0.323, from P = 0.323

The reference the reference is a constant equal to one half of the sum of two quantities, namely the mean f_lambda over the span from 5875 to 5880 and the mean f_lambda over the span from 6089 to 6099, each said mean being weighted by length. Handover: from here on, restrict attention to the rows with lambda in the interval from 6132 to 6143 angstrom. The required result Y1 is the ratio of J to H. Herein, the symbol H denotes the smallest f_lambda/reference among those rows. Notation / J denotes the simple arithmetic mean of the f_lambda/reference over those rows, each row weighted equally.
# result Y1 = 1.21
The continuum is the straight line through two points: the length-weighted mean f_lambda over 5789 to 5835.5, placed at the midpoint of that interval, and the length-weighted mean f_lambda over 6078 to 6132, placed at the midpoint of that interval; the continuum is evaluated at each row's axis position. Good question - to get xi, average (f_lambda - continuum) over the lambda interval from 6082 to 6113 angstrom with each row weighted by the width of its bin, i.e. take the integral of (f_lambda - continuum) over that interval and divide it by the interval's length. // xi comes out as -0.09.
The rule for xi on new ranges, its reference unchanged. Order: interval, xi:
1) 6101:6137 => -0.01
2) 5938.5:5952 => 0.00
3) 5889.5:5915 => -0.31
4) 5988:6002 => -0.04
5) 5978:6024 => -0.16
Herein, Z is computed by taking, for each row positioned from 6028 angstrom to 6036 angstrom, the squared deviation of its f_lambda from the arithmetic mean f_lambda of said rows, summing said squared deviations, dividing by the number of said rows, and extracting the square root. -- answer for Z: 0.20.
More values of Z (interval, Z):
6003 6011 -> 0.24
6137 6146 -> 0.29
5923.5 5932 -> 0.23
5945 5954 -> 0.11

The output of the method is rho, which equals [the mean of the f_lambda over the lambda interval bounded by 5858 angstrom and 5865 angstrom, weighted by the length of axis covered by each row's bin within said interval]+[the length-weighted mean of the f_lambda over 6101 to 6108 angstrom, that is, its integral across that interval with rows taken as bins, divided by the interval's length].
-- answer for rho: 5.85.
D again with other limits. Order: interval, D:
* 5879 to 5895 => 0.299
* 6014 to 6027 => 0.297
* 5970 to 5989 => 0.315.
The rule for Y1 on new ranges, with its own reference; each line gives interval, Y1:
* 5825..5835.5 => 1.09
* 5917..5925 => 1.08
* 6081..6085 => 1.03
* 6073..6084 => 1.04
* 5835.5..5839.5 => 1.04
